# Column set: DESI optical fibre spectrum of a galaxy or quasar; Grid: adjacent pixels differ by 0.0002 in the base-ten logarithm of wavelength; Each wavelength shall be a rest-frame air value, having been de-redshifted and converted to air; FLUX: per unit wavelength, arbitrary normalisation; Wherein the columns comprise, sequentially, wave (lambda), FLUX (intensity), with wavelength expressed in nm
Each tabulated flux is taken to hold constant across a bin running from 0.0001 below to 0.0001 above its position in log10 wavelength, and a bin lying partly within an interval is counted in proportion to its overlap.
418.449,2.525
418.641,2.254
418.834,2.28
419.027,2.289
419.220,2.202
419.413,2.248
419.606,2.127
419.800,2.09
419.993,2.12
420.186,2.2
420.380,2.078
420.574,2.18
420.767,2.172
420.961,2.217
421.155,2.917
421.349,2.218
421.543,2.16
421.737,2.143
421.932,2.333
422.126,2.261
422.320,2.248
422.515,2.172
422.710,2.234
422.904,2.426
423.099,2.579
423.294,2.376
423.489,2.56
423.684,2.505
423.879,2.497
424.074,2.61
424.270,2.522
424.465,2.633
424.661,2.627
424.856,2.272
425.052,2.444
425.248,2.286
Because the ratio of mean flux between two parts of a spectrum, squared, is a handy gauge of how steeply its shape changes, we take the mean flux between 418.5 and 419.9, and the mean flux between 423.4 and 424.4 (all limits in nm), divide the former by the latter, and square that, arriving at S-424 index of 0.76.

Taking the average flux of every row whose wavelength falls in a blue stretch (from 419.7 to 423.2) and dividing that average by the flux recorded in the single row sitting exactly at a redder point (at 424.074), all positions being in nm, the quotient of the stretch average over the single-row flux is 0.867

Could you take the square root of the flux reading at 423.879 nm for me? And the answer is 1.58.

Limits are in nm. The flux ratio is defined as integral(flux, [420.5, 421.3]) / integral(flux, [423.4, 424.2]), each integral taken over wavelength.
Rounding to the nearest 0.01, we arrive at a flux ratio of 0.93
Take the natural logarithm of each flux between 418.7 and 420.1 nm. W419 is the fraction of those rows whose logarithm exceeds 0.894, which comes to 0.00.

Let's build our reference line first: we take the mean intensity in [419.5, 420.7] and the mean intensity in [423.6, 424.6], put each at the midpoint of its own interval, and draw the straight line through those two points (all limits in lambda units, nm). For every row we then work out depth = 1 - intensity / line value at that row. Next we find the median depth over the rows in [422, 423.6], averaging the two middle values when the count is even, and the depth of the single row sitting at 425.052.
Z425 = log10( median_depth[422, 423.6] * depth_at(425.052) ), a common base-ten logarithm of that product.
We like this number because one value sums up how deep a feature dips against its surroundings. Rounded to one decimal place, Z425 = -2.5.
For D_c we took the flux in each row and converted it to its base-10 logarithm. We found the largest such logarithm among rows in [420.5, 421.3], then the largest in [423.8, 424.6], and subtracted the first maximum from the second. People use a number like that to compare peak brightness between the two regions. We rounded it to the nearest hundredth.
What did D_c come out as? -0.04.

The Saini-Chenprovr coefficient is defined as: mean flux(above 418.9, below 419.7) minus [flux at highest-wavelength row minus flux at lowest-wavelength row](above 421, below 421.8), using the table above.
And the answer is 2.99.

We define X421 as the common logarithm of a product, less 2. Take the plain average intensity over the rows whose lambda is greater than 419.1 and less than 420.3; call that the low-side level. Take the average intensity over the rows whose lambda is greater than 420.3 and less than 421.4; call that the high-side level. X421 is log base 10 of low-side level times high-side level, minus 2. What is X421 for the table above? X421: -1.30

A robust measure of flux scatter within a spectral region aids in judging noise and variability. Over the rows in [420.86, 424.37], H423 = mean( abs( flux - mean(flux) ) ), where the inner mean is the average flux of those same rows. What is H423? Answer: 0.17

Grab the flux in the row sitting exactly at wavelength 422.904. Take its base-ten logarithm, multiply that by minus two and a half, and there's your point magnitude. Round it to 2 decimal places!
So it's -0.96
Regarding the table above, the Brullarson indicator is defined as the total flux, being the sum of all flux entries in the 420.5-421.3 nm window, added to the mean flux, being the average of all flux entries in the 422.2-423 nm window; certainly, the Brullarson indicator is 11.8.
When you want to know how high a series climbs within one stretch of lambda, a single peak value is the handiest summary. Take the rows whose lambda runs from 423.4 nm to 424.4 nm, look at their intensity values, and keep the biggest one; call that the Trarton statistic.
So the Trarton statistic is 2.61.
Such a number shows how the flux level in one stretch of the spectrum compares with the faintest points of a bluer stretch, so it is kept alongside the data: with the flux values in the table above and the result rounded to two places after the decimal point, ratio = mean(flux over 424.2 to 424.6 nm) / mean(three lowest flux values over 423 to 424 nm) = 1.05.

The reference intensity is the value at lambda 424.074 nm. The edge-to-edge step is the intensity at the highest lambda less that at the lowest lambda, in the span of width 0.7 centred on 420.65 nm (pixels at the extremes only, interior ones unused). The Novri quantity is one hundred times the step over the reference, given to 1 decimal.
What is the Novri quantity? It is 5.3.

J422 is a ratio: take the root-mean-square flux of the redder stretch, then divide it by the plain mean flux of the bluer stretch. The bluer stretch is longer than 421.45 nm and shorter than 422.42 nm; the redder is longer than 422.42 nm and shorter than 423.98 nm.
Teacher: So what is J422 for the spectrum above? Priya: 1.09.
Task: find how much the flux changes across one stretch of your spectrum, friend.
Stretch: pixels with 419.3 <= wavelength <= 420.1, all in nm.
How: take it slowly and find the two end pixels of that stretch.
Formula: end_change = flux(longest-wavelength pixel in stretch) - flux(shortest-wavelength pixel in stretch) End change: -0.13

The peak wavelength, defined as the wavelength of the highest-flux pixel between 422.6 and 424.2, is 424.074 nm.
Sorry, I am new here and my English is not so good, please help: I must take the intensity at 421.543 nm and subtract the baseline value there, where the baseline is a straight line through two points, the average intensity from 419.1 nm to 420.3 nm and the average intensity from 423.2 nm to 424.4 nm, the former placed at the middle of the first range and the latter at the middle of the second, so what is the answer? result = -0.16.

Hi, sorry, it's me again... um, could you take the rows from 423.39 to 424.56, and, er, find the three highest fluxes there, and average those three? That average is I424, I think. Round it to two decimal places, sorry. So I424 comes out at 2.60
